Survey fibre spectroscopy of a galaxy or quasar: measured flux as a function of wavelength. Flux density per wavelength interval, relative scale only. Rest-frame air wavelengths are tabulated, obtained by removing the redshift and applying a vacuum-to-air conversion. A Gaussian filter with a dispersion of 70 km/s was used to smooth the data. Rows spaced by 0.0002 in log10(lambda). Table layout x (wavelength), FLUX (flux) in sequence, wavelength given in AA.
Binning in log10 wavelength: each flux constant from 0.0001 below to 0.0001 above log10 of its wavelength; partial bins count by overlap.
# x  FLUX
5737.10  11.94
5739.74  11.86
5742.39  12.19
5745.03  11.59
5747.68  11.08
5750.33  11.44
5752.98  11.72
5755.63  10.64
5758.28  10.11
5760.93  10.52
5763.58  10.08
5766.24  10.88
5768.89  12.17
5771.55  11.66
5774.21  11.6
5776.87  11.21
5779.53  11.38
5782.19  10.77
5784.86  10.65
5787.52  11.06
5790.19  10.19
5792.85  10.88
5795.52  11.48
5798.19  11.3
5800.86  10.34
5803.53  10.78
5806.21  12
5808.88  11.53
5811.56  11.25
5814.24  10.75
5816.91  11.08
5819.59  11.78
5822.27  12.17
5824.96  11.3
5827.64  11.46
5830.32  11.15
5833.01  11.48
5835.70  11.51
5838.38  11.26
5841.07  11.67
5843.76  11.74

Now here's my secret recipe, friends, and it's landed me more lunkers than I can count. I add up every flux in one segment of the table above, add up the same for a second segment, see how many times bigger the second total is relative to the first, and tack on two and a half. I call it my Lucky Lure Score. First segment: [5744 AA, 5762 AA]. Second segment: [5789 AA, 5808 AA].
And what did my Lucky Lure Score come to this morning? 3.50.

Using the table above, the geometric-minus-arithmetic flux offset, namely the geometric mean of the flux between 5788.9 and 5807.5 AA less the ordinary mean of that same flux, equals -0.016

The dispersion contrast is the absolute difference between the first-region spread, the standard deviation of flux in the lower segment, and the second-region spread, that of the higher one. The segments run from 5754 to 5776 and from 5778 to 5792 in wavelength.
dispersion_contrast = 0.32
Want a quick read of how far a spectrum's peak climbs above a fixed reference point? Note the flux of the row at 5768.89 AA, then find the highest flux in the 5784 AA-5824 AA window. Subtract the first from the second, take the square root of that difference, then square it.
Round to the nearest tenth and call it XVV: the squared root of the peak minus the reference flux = 0.0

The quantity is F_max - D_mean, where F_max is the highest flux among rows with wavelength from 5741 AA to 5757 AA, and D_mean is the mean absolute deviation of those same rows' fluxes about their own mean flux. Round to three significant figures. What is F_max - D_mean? 11.8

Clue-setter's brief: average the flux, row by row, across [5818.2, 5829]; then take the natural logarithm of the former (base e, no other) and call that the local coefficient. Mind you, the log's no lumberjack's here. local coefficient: 2.46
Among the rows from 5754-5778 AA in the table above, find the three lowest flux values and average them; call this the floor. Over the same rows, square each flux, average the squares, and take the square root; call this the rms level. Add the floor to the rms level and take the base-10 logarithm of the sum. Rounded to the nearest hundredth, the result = 1.33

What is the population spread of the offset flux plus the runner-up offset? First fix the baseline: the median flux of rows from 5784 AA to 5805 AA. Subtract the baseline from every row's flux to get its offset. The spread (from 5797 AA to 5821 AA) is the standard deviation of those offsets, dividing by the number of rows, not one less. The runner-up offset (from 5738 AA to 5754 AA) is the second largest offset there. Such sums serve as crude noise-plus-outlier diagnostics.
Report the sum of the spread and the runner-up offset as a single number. 1.53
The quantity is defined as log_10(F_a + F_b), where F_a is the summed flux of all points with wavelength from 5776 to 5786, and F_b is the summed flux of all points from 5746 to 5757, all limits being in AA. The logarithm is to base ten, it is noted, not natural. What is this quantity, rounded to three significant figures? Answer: 1.95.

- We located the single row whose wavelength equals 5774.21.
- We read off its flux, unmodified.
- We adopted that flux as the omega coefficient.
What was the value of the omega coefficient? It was 11.6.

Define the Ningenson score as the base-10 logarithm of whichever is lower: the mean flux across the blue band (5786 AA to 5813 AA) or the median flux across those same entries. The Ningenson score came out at 1.04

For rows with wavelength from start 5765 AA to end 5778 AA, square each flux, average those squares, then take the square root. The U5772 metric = 11.5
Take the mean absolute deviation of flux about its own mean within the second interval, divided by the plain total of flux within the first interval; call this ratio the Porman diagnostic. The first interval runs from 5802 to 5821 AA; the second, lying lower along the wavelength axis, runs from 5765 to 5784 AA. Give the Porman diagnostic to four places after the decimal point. 0.0046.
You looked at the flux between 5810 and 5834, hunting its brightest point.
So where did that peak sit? 5822.27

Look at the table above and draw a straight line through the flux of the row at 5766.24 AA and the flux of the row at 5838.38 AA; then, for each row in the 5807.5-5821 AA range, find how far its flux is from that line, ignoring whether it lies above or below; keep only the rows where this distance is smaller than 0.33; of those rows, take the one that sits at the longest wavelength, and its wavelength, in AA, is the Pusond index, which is 5816.91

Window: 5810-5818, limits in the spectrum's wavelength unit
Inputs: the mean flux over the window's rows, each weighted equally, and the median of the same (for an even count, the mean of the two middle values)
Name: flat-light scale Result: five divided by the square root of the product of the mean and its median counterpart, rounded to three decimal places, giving 0.452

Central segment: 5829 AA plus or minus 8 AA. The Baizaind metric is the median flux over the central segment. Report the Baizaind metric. 11.5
